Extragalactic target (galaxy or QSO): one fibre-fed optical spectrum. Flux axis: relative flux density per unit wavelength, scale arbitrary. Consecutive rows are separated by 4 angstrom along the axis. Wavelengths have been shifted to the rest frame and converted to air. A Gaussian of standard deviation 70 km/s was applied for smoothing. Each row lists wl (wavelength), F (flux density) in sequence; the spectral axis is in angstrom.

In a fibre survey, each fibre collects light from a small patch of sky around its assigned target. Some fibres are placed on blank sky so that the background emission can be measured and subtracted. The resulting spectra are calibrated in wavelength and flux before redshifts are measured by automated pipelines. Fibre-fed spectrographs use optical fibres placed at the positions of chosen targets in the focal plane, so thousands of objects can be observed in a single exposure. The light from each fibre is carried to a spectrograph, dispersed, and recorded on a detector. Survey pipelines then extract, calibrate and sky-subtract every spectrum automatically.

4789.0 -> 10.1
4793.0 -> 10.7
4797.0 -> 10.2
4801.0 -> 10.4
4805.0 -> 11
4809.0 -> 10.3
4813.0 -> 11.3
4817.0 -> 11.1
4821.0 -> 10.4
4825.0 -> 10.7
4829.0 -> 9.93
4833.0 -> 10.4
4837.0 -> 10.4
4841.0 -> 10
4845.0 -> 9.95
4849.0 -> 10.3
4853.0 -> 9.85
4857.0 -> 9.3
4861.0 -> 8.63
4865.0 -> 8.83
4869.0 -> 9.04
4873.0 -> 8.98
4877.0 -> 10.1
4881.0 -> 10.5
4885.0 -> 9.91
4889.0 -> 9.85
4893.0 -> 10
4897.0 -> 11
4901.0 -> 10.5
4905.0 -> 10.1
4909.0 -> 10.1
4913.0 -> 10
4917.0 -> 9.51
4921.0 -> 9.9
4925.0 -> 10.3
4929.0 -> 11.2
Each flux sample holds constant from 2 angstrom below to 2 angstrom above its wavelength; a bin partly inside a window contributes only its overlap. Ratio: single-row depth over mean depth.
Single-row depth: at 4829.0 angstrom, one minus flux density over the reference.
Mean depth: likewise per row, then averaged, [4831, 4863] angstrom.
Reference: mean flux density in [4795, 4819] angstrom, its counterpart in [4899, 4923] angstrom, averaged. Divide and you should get 0.85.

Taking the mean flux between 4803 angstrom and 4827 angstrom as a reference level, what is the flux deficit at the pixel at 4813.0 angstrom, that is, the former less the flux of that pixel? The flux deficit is -0.5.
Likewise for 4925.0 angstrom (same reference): 0.5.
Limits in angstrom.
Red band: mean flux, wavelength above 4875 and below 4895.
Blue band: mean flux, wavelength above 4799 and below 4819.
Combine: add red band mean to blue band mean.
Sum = 20.9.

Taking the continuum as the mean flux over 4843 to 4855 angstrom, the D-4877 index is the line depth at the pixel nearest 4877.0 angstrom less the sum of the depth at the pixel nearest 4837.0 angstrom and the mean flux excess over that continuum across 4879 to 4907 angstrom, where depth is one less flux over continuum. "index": -0.20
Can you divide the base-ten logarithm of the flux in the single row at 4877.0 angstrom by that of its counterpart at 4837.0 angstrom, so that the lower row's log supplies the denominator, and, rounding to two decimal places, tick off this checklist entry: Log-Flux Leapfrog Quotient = 0.99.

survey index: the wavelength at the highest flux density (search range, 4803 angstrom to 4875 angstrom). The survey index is 4813.0 angstrom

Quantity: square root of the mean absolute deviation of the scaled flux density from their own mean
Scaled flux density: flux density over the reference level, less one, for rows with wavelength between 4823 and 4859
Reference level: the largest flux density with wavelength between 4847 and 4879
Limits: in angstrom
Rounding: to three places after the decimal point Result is 0.176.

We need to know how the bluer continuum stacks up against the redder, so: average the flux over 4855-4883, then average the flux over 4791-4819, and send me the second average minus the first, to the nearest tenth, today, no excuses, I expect 1.4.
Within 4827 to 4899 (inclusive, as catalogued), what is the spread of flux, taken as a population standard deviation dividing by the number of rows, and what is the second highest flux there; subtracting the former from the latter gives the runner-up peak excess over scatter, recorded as 9.9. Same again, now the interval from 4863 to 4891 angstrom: 9.5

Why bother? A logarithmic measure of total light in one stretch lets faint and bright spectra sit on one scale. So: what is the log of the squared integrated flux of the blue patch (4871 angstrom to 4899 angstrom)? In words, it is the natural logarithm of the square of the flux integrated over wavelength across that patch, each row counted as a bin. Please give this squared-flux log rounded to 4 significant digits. 11.28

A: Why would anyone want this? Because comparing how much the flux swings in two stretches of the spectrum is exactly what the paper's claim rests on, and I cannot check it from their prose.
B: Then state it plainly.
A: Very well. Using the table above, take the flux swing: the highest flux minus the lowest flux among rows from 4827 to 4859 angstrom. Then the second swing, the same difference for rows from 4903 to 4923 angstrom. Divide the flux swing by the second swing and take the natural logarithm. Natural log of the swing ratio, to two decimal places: 0.62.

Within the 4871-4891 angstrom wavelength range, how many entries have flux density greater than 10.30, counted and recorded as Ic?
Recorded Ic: 1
